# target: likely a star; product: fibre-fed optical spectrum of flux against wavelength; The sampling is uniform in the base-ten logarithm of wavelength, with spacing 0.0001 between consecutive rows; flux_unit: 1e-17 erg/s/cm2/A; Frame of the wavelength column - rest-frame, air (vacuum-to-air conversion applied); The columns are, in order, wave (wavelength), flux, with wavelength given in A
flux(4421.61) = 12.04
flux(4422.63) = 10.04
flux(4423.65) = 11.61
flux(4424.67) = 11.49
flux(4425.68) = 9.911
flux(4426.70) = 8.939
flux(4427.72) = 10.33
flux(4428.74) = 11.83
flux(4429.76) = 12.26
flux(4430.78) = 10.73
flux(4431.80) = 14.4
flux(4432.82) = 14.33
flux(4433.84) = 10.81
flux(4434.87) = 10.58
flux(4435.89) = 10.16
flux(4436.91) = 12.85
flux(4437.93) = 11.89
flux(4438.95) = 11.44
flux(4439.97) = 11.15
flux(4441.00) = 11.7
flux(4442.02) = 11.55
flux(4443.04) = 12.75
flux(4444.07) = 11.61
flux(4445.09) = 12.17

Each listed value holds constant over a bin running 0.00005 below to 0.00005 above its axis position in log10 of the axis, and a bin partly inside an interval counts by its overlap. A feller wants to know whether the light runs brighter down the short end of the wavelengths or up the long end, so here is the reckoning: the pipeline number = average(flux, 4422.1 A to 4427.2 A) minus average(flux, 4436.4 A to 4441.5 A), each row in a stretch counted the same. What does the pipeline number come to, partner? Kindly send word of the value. -1.4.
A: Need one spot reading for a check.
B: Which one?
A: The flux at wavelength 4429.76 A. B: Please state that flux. 12.26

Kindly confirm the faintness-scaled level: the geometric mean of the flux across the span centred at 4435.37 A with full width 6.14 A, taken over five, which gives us 2.34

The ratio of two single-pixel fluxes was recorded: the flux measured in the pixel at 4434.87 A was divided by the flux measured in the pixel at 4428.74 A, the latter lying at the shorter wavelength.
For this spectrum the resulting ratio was 0.89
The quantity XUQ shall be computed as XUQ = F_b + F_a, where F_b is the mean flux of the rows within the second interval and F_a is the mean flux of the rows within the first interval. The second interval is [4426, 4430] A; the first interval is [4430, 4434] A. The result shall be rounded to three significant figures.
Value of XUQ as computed 23.4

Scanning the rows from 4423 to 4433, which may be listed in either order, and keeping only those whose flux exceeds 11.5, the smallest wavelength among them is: 4423.65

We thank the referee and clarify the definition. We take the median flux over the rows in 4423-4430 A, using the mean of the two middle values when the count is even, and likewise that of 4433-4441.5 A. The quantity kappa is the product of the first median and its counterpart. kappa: 130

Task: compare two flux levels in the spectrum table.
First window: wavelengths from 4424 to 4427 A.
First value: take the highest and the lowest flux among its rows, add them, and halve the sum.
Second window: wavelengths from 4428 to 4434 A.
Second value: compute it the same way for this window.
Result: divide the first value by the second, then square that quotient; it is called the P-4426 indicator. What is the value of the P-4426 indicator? 0.66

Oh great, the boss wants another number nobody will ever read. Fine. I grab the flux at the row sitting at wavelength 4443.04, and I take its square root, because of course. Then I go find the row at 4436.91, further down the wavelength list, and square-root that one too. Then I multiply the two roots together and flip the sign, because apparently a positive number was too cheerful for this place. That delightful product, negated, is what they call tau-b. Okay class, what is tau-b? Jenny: -12.8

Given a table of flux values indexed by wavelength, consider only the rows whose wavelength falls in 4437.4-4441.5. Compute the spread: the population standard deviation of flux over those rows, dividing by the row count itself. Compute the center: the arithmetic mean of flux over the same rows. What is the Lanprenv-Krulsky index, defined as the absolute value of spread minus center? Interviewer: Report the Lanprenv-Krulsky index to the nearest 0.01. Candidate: 11.27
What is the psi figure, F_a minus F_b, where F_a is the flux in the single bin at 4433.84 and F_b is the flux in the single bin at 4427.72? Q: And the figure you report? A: 0.48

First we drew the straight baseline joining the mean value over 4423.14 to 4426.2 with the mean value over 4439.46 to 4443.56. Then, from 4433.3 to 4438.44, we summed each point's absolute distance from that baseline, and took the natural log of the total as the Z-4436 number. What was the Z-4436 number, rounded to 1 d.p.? 1.5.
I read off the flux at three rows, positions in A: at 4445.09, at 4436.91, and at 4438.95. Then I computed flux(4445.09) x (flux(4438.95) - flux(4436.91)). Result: -17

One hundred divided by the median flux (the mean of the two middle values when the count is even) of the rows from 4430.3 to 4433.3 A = 6.98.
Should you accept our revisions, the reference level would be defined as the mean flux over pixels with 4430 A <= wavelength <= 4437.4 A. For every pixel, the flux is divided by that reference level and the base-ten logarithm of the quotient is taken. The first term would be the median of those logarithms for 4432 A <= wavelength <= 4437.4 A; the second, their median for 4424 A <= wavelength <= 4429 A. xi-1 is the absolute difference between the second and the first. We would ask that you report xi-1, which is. 0.020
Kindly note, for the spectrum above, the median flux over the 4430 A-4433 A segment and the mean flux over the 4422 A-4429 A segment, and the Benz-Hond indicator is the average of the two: 12.5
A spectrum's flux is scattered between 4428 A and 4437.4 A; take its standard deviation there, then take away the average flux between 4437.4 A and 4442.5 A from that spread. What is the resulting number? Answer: -10.0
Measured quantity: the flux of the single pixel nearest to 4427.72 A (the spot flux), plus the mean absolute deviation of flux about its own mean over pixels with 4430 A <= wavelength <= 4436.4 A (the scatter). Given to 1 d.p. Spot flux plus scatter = 12.0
